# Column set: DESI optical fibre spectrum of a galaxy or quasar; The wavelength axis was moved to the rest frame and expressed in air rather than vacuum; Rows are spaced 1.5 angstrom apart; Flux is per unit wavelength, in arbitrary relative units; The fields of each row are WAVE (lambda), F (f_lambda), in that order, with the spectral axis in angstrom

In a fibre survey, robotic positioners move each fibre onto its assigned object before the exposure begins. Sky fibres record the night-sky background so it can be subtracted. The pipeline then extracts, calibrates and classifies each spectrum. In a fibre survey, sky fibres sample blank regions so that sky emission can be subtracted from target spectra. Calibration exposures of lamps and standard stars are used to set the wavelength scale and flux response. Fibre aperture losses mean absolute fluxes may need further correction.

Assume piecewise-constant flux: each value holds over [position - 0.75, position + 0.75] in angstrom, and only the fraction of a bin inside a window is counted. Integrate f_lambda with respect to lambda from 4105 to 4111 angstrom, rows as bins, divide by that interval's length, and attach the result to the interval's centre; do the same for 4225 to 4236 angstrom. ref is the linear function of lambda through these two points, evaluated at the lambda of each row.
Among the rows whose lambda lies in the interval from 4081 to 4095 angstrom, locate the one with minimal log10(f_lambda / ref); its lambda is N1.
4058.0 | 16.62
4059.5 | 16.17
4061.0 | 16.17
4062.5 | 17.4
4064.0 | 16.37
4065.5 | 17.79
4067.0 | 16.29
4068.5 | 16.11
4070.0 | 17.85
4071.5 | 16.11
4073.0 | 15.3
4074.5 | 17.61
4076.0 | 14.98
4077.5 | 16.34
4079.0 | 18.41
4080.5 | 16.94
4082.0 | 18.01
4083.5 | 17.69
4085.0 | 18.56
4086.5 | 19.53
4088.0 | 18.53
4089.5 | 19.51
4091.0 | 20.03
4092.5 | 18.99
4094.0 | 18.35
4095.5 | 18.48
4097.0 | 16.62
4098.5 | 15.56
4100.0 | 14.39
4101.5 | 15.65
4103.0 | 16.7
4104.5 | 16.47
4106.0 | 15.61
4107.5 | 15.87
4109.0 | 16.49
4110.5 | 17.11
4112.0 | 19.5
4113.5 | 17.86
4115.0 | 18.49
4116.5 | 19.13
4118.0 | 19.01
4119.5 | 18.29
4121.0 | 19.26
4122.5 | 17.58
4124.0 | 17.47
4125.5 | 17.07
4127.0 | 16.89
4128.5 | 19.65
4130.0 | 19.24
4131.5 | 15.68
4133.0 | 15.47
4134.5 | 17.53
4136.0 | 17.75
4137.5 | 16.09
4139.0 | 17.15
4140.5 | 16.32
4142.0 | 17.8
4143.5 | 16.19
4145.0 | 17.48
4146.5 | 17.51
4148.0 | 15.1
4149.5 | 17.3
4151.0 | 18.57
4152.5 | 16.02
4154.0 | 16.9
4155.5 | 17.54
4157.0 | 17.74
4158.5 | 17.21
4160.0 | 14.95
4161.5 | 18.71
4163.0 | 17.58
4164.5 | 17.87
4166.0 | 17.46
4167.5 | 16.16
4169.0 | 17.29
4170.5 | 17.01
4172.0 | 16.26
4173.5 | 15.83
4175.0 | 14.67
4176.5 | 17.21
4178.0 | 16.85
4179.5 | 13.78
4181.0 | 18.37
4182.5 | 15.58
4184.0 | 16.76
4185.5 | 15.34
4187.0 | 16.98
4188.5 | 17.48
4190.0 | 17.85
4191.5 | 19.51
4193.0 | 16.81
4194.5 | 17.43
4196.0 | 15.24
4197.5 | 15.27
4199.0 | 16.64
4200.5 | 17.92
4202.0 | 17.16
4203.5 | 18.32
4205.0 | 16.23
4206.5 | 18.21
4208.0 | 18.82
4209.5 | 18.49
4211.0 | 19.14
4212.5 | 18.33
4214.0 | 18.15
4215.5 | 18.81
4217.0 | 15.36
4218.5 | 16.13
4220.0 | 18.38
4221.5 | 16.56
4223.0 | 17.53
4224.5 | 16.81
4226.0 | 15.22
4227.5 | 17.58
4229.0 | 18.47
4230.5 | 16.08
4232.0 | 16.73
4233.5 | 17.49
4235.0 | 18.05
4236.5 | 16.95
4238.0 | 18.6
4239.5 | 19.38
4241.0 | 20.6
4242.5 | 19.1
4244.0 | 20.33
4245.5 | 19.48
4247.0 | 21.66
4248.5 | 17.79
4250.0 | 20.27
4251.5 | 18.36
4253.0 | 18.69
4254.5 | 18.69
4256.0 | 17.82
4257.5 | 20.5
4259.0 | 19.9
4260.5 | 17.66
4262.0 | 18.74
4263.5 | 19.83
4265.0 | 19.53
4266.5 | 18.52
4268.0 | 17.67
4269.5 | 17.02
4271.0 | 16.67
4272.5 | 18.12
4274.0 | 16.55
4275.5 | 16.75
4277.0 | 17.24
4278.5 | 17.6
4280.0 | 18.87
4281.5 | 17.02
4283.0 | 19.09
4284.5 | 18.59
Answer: 4083.5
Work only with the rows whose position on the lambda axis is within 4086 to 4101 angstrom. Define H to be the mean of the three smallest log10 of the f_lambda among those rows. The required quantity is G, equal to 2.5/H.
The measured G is 2.10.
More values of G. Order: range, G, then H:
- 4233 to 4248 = 2.01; 1.24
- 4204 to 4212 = 2.01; 1.25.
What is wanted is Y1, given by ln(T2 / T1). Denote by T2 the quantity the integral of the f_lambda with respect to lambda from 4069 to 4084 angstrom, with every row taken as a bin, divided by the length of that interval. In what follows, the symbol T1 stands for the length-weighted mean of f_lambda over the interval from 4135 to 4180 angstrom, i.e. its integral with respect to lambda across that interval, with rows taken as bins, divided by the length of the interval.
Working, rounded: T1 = 16.8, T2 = 16.9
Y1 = 0.00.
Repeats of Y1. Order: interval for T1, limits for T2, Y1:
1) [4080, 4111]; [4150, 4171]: -0.01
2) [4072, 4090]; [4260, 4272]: 0.04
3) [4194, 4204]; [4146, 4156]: 0.01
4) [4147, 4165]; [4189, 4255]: 0.05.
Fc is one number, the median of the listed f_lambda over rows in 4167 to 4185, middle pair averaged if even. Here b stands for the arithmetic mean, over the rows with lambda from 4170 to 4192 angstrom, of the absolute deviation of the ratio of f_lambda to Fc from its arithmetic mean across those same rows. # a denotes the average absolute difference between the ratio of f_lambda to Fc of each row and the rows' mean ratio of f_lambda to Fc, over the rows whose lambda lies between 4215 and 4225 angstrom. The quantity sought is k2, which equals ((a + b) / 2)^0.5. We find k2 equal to 0.252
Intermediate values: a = 0.060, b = 0.067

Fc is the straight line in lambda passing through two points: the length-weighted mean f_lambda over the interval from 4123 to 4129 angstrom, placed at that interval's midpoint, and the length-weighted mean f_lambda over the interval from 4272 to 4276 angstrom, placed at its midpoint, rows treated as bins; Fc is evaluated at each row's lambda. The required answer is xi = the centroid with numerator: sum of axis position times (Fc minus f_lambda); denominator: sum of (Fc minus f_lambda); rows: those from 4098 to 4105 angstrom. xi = 4100.9 angstrom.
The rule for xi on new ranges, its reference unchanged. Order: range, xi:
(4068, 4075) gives 4071.4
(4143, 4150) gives 4146.5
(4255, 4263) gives 4258.8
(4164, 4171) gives 4169.0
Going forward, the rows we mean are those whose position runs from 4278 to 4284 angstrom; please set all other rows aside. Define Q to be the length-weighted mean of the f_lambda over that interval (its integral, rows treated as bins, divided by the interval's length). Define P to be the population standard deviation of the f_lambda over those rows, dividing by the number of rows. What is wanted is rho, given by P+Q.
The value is 19.0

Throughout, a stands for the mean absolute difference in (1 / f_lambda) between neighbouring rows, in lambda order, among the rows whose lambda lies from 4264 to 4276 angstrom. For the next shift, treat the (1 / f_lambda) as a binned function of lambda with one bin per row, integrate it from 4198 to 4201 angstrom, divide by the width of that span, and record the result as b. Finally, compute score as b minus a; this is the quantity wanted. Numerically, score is 0.0560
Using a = 0.0028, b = 0.0588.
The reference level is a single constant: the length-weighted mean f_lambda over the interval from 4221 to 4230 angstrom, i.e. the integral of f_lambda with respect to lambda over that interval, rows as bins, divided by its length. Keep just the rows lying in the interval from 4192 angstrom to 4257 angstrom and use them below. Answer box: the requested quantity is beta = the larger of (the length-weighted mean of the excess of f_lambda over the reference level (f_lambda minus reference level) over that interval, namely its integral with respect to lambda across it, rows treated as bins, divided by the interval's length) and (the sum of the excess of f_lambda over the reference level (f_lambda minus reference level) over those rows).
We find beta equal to 37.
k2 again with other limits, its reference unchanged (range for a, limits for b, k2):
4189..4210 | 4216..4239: 0.241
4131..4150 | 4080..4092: 0.224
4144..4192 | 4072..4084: 0.246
